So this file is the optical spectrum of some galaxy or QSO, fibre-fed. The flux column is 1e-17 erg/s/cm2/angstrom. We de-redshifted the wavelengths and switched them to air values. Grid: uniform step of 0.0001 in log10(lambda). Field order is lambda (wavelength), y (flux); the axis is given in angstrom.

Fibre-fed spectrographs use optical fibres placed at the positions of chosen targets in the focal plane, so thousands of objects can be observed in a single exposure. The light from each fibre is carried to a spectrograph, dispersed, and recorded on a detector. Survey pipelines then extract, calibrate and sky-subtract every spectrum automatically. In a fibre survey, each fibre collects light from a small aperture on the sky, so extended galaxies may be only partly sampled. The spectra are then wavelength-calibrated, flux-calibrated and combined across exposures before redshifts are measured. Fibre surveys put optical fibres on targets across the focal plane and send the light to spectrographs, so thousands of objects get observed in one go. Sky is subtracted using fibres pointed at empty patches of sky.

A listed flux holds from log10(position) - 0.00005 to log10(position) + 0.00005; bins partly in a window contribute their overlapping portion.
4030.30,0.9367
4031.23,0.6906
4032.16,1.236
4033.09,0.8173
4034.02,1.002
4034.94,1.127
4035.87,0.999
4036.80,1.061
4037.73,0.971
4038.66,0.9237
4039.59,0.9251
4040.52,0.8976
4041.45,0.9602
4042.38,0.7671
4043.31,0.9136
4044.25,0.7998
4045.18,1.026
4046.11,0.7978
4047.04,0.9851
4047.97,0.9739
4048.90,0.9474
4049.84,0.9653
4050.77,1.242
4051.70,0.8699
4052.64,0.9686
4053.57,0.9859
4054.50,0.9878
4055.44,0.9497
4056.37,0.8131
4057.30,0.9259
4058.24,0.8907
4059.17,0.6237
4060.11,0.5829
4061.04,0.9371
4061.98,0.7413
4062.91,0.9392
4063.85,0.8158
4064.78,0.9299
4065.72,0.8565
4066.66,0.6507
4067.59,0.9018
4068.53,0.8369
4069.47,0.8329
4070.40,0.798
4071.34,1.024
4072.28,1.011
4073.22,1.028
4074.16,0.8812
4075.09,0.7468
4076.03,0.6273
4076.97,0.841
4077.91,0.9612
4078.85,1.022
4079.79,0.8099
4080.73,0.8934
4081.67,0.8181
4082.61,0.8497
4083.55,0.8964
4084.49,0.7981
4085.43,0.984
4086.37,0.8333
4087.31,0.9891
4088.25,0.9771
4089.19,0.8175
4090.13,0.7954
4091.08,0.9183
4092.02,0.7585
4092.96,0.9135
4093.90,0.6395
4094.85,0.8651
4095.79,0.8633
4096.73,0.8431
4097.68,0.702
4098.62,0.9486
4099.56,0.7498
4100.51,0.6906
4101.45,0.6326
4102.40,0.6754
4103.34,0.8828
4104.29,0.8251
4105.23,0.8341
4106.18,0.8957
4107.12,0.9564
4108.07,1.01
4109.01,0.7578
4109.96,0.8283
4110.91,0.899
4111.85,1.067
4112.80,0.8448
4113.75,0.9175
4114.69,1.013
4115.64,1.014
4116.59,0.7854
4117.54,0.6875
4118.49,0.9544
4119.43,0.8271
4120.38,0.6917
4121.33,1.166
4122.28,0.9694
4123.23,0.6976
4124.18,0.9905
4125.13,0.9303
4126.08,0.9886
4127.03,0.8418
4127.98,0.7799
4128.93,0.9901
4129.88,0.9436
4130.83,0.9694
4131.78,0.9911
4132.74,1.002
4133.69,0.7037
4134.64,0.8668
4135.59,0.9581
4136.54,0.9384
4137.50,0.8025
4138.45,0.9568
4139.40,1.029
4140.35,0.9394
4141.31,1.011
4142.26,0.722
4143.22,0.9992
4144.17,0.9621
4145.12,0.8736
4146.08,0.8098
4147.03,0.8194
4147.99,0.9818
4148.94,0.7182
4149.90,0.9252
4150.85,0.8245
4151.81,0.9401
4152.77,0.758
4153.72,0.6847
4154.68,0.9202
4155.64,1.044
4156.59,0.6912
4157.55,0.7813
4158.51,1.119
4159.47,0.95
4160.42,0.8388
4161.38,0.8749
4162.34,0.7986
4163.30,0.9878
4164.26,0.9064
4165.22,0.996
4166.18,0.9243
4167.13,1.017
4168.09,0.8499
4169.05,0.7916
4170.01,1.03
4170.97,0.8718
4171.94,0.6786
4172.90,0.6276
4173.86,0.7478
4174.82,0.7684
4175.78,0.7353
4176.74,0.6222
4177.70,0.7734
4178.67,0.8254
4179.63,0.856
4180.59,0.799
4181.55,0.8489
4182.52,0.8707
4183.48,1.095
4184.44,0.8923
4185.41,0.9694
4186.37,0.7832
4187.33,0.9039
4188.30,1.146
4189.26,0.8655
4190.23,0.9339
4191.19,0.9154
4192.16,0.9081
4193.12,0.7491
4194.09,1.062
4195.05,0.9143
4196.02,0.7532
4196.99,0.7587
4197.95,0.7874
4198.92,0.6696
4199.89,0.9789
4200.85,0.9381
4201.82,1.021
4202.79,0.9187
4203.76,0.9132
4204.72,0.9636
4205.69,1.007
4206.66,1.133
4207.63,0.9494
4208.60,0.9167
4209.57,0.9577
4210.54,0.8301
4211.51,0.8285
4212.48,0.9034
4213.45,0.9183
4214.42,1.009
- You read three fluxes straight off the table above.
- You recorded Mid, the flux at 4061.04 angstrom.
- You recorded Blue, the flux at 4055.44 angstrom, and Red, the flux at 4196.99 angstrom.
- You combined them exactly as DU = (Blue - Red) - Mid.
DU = -0.75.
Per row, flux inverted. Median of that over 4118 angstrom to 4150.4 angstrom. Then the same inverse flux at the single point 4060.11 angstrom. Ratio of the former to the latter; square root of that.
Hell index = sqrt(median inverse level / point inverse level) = 0.79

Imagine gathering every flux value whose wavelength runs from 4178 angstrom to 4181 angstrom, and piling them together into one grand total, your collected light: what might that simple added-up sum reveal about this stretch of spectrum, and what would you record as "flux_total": 2.48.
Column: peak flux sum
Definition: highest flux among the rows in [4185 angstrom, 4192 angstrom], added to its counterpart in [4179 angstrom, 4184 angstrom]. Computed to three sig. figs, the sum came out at 2.24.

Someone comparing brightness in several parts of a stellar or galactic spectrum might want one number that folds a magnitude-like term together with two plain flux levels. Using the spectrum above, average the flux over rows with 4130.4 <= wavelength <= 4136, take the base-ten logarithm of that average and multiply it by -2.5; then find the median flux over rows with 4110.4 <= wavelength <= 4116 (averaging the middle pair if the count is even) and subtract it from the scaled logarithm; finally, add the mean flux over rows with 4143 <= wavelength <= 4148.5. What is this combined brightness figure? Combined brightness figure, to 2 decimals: 0.04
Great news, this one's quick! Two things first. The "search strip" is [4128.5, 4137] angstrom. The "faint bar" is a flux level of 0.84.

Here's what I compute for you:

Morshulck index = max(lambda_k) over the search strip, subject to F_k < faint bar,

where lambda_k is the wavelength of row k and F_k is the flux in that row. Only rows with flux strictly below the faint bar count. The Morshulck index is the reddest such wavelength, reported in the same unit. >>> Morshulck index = 4133.69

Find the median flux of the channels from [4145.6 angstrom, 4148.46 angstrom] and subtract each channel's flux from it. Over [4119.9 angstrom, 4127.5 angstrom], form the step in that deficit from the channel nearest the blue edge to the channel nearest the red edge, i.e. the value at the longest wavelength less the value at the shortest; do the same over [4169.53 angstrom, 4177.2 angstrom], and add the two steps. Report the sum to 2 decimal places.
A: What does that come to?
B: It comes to 0.26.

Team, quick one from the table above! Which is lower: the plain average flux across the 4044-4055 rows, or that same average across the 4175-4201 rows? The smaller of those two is 0.86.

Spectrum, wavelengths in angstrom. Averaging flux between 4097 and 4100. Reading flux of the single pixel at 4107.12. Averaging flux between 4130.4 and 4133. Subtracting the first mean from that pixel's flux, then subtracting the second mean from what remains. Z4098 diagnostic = -0.83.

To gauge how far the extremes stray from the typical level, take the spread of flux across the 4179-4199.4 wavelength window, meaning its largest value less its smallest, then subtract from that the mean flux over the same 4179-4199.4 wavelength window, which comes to -0.40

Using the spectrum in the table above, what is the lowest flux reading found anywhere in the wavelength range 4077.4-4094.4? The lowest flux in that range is 0.6395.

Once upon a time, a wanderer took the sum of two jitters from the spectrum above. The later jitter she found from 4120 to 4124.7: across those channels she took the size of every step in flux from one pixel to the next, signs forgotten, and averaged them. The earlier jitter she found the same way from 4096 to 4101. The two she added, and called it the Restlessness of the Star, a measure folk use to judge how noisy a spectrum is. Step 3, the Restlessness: 0.47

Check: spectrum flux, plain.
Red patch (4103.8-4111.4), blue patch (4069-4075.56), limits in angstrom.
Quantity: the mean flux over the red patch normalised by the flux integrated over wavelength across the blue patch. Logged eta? 0.15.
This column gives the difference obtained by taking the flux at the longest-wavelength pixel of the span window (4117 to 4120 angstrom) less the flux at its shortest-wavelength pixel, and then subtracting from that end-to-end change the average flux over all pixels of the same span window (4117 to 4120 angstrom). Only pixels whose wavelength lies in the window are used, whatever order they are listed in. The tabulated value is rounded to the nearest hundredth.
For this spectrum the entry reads -0.68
